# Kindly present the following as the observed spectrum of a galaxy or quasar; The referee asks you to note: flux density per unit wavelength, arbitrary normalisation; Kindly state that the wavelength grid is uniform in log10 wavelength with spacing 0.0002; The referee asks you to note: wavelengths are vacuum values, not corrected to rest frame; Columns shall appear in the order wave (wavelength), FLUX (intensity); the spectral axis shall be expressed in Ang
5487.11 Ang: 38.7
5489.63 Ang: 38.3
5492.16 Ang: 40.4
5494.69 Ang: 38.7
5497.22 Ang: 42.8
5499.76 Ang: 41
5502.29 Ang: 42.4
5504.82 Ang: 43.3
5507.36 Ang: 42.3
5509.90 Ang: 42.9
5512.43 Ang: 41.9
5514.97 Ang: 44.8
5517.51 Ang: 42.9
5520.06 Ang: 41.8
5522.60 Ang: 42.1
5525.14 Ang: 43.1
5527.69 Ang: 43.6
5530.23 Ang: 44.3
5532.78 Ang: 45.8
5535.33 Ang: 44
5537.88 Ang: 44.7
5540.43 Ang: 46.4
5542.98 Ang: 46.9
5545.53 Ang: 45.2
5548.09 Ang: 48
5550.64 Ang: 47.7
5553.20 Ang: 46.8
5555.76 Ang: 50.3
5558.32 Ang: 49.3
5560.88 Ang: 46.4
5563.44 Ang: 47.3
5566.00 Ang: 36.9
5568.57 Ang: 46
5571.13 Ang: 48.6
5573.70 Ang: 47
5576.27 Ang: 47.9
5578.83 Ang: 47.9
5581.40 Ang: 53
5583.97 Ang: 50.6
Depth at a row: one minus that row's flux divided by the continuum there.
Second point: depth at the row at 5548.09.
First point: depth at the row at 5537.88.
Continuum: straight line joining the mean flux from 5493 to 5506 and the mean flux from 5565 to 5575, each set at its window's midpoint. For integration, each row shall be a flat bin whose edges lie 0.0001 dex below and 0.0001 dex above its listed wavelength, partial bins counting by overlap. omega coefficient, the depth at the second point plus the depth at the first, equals -0.13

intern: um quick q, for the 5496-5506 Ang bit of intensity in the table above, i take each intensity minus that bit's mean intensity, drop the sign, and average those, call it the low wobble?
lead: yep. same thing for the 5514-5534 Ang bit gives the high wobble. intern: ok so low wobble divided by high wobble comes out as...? 0.64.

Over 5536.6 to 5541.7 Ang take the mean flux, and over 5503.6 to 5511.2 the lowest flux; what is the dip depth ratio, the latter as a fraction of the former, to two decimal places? 0.93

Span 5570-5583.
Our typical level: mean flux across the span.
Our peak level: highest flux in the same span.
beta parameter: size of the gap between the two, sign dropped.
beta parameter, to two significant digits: 4.1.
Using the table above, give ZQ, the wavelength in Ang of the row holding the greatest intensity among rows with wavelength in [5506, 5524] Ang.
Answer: 5514.97 Ang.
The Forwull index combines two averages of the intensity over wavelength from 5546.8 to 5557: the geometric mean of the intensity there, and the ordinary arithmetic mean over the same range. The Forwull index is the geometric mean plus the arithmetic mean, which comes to 96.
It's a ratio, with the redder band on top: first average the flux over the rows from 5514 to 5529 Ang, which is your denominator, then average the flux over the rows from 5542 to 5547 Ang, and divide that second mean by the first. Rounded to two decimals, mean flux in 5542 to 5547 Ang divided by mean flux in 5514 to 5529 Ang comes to 1.07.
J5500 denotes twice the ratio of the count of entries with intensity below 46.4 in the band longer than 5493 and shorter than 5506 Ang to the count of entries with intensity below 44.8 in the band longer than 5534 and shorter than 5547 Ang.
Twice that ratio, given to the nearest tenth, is 5.0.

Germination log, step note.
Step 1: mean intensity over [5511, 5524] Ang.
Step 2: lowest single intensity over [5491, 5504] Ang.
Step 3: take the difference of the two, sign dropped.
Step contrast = 4.0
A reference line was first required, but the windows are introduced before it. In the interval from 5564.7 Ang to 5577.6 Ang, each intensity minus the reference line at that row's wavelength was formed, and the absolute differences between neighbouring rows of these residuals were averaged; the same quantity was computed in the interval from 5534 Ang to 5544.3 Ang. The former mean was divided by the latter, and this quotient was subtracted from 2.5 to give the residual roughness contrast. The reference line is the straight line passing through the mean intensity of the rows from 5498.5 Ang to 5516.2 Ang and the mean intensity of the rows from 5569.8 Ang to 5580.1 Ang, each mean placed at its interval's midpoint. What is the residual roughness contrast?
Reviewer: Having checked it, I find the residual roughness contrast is -2.0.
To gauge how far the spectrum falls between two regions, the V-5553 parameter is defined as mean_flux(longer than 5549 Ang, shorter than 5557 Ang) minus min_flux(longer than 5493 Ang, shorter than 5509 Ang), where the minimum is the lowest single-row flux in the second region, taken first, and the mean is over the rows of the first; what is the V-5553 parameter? 10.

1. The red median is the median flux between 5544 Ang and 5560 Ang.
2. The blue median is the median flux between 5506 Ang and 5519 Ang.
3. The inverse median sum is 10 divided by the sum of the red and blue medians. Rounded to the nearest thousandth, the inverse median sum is 0.110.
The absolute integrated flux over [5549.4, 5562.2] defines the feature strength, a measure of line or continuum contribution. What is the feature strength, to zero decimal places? 615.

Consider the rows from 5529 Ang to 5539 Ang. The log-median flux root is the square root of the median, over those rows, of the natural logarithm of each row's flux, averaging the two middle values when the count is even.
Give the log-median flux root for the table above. 1.95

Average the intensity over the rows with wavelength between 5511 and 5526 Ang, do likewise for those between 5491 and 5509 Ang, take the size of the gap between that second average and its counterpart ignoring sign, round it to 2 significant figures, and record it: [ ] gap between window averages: 1.2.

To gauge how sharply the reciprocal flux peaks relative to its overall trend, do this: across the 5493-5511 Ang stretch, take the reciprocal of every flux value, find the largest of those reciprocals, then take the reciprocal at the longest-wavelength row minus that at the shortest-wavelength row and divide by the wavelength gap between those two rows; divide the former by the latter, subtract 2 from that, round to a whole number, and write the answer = -157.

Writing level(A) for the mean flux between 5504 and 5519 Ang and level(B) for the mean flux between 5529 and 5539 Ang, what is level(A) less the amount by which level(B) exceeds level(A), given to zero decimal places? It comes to 41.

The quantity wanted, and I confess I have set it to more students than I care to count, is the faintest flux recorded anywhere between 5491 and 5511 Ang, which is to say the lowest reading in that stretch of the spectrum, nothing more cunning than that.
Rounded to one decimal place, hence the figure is 38.7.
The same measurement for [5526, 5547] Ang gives 43.6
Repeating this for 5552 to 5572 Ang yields 36.9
